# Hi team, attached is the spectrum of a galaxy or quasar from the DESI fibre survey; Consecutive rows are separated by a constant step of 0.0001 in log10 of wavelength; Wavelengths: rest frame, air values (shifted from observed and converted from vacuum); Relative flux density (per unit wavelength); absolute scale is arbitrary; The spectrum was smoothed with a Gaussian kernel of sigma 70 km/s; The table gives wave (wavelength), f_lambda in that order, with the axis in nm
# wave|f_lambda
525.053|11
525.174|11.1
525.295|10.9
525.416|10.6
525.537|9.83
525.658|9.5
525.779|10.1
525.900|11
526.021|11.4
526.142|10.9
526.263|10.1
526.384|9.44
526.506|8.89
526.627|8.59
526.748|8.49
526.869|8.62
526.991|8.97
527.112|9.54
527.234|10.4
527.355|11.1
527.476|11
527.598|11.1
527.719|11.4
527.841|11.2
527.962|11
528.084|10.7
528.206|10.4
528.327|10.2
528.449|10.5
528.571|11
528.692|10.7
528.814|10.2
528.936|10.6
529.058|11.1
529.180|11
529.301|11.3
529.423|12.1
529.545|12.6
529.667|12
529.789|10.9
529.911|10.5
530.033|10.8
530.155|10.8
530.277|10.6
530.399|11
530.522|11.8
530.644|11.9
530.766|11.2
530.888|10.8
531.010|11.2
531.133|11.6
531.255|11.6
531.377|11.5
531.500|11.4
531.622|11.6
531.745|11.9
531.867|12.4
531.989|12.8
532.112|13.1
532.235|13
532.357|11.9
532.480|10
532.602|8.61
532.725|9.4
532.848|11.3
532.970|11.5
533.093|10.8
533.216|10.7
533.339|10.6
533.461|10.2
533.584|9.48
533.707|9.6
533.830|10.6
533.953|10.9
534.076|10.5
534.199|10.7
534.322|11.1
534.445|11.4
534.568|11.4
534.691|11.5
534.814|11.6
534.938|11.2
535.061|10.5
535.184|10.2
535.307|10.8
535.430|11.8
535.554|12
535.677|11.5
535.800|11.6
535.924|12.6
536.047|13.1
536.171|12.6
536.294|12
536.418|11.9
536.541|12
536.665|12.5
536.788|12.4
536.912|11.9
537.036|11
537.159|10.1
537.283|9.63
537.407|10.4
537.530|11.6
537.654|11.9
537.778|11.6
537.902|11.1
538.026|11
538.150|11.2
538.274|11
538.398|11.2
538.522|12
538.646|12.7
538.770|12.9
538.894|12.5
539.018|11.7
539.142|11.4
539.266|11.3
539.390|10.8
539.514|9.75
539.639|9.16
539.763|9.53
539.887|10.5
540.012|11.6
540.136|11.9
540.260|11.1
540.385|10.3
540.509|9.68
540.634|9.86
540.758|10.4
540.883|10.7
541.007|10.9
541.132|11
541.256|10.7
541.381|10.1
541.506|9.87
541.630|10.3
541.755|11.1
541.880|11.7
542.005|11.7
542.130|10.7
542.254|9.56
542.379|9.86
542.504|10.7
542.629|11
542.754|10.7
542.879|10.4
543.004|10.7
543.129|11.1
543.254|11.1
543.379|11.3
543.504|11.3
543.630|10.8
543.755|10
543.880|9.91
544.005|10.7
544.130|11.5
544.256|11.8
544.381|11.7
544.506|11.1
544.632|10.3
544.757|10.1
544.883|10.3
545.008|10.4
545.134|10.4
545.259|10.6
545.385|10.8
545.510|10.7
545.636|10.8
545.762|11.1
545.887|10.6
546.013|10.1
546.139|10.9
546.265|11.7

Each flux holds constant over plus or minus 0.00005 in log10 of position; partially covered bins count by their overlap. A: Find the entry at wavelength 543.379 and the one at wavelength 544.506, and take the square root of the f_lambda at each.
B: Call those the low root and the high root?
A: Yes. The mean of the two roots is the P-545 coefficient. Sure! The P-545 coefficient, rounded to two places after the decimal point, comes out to 3.35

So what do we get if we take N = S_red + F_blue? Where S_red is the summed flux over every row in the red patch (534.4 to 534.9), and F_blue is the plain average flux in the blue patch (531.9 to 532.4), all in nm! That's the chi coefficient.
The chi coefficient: 59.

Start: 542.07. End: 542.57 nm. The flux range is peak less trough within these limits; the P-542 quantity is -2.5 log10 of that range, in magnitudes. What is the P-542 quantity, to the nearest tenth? -0.1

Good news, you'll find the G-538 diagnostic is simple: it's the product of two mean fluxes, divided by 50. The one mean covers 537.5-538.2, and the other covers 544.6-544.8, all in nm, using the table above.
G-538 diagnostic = 2.33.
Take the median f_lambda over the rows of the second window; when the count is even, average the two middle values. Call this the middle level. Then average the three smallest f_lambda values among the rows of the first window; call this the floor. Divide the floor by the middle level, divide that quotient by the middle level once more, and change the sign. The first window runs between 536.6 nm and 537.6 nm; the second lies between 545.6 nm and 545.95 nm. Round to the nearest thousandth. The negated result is -0.086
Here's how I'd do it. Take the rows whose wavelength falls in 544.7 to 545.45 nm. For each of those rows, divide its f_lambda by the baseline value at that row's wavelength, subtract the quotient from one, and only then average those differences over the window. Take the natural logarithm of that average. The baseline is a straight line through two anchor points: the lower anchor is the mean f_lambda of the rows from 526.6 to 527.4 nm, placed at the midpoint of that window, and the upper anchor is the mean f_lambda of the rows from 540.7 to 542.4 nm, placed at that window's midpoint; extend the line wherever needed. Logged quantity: -3.1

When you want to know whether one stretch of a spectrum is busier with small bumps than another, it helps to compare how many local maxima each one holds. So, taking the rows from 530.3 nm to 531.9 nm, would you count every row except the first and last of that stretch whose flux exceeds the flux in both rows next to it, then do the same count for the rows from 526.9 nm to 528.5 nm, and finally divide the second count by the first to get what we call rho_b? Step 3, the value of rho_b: 2.00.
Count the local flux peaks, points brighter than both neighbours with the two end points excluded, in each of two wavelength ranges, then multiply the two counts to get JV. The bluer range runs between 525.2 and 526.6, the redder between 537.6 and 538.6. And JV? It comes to 1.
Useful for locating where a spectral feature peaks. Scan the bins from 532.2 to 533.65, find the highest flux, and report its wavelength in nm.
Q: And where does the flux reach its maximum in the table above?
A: 532.235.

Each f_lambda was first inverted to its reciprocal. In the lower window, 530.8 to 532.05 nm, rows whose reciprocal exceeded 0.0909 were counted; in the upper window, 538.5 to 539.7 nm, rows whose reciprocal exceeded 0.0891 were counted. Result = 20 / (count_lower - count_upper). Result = -10.0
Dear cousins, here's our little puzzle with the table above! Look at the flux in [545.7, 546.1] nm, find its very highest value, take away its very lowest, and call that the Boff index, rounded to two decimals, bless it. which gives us 1.00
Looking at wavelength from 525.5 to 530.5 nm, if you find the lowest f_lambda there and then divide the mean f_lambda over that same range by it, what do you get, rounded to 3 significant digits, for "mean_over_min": 1.24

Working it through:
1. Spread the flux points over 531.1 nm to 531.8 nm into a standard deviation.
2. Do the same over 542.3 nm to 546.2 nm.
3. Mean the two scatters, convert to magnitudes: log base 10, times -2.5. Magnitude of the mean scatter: 1.2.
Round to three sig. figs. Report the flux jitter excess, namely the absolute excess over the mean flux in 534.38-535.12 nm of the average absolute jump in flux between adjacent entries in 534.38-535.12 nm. 11.0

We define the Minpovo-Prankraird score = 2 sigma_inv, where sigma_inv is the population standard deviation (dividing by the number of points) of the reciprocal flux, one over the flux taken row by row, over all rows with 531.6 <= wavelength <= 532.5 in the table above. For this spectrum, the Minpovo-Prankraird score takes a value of 0.014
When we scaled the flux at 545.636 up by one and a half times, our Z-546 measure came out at 16.2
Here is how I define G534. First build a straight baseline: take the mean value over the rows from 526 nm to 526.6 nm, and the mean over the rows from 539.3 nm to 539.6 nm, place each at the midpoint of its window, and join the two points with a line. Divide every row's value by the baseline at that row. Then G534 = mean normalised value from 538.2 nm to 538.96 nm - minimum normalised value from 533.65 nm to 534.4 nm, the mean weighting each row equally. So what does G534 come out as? 0.23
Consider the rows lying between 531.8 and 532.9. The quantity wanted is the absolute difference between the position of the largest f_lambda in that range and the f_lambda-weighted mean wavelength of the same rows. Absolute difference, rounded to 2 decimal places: 0.21 nm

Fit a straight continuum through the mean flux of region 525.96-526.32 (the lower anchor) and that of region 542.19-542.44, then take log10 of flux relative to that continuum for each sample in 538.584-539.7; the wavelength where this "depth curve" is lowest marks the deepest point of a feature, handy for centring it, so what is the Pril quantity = 539.639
